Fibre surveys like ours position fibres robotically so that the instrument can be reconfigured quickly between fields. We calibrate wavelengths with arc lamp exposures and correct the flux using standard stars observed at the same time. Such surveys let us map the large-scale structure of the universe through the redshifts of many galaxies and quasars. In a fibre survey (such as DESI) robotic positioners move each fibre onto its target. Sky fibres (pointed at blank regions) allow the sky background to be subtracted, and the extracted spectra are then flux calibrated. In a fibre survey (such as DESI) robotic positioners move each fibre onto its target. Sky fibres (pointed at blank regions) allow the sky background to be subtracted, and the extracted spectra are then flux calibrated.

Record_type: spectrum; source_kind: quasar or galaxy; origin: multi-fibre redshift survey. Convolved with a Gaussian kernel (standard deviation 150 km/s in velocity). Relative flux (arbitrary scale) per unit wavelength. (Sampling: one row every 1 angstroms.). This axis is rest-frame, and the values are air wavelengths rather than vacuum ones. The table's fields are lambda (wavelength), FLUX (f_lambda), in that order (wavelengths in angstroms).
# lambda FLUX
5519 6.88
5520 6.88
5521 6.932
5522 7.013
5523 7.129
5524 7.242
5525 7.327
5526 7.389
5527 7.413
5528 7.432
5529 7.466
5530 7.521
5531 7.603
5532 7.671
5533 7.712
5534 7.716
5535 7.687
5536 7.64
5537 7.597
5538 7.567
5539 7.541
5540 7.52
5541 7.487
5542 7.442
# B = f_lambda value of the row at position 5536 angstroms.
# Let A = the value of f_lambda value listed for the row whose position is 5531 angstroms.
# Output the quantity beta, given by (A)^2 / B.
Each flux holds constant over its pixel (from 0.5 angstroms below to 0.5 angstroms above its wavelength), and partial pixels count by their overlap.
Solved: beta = 7.57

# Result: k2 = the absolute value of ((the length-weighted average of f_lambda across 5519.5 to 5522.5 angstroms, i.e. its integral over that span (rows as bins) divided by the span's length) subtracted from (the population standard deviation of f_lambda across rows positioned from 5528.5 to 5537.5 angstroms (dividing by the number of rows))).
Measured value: 6.9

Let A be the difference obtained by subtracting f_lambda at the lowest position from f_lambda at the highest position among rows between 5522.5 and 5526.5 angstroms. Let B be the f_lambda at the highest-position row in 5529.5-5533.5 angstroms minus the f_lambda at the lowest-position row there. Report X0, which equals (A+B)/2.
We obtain 0.23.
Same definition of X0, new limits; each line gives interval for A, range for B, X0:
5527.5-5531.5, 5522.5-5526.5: 0.22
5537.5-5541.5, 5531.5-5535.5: -0.03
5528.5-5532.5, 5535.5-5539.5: 0.05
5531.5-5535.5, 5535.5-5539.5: -0.04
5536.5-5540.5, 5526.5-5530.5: 0.02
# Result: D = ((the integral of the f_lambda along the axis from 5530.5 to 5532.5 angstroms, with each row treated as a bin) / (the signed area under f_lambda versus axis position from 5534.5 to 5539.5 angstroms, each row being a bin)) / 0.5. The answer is 0.8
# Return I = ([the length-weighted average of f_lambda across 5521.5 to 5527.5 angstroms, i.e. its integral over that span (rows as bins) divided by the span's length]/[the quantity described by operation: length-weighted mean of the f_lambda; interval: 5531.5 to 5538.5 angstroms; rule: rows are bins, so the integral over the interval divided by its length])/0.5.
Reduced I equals 1.89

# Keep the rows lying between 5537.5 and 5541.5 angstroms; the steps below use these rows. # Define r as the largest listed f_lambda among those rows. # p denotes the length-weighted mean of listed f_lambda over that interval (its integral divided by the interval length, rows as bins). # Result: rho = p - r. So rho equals -0.04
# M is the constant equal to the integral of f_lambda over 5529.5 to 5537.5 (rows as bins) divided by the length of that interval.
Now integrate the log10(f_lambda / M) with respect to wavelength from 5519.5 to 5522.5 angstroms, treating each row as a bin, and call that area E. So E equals -0.126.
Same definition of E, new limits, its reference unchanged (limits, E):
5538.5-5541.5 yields -0.022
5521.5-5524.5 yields -0.091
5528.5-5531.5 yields -0.020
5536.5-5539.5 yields -0.013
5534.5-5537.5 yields 0.000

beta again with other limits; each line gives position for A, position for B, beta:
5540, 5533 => 7.33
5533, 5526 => 8.05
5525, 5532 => 7.00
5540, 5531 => 7.44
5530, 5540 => 7.52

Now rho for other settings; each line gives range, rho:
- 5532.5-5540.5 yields -0.09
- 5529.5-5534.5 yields -0.07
